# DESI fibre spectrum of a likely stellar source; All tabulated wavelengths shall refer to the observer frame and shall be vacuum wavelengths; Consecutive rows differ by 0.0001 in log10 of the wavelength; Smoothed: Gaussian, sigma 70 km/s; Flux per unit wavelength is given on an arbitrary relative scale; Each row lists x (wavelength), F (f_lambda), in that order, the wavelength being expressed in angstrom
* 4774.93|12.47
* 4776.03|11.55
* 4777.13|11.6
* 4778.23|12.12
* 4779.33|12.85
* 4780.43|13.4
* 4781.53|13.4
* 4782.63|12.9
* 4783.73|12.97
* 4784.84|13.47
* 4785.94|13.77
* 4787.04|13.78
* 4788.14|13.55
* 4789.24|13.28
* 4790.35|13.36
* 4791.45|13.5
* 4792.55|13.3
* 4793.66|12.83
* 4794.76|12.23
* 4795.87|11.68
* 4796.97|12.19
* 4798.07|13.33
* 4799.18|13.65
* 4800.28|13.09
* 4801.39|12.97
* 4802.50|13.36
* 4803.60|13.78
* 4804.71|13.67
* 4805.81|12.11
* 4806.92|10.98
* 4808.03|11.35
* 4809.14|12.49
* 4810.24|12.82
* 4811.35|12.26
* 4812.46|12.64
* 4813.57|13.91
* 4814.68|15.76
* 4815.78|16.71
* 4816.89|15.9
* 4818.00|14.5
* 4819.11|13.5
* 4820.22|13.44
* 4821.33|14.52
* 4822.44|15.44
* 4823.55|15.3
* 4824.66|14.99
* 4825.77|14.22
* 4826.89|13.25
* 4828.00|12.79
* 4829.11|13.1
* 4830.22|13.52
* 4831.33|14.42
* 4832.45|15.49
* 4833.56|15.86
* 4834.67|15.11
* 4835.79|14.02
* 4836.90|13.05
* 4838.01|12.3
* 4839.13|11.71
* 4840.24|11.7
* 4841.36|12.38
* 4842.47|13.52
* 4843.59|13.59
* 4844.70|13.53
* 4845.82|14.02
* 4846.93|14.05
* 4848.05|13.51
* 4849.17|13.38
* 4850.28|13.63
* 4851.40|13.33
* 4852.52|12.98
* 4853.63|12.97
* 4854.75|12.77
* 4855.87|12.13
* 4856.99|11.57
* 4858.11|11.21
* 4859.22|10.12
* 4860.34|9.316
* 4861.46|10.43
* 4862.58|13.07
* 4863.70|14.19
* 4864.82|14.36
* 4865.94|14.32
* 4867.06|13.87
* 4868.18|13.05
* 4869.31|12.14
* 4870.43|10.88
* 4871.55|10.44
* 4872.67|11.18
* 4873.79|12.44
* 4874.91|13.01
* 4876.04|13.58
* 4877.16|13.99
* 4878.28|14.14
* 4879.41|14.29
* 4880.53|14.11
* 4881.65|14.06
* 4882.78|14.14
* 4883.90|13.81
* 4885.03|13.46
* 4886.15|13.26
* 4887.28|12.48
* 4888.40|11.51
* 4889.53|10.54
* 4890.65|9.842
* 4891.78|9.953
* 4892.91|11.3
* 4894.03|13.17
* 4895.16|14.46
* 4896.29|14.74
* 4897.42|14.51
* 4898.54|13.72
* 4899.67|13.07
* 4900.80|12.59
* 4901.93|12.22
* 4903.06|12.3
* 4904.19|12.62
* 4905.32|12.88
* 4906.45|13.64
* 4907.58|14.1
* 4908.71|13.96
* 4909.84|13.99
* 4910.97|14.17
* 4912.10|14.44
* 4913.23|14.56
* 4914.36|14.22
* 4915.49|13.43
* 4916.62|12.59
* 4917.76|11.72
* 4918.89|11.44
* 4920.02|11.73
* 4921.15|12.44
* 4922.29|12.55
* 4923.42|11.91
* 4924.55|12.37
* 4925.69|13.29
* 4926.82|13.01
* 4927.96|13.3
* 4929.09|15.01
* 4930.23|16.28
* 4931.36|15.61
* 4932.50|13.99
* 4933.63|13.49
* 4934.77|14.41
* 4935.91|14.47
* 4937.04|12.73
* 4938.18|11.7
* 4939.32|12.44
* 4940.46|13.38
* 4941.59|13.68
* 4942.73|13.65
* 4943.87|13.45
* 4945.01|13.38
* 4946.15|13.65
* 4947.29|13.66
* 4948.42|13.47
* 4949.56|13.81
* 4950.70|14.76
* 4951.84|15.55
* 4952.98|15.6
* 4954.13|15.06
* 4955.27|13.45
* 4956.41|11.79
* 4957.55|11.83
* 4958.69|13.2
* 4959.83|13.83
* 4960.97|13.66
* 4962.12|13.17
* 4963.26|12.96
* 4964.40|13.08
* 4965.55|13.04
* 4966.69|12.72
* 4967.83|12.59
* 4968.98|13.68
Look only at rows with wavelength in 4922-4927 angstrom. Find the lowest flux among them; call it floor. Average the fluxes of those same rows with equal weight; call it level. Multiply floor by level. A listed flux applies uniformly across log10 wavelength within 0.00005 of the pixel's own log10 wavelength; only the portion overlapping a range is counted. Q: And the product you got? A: 150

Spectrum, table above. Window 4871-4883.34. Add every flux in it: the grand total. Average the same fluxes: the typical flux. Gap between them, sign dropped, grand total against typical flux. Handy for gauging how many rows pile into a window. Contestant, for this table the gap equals 132.2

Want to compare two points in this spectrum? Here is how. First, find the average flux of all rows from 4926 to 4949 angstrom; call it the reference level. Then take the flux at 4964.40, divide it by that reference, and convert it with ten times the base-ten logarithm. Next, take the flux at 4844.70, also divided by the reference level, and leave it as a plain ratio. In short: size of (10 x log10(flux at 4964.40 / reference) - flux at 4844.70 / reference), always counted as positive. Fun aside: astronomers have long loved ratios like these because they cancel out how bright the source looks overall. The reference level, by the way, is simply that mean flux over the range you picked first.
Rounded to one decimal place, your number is 1.2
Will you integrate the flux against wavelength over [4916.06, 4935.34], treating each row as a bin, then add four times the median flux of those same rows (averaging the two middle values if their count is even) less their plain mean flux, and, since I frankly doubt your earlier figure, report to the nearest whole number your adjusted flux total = 294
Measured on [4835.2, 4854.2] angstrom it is 290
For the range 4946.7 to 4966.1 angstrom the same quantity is 305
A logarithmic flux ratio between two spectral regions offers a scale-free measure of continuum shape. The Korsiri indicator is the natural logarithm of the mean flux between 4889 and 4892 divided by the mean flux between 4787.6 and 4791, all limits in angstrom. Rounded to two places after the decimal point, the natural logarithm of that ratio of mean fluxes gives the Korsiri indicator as -0.28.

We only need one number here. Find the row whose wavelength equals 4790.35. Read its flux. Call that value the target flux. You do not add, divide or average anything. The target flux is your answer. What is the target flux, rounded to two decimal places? 13.36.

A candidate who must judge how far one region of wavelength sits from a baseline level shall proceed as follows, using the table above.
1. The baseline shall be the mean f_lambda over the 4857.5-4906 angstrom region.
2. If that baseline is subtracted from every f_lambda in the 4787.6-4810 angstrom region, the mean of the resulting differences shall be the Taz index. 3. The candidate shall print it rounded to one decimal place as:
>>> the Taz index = 0.2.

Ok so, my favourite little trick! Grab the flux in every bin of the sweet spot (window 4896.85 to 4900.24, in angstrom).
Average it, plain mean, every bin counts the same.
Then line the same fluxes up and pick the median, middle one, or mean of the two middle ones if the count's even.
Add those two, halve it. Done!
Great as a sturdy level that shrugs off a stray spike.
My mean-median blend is 13.7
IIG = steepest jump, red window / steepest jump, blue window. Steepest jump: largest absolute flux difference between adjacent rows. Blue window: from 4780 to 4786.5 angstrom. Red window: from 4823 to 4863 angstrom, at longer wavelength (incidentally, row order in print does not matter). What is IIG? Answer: 5.28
